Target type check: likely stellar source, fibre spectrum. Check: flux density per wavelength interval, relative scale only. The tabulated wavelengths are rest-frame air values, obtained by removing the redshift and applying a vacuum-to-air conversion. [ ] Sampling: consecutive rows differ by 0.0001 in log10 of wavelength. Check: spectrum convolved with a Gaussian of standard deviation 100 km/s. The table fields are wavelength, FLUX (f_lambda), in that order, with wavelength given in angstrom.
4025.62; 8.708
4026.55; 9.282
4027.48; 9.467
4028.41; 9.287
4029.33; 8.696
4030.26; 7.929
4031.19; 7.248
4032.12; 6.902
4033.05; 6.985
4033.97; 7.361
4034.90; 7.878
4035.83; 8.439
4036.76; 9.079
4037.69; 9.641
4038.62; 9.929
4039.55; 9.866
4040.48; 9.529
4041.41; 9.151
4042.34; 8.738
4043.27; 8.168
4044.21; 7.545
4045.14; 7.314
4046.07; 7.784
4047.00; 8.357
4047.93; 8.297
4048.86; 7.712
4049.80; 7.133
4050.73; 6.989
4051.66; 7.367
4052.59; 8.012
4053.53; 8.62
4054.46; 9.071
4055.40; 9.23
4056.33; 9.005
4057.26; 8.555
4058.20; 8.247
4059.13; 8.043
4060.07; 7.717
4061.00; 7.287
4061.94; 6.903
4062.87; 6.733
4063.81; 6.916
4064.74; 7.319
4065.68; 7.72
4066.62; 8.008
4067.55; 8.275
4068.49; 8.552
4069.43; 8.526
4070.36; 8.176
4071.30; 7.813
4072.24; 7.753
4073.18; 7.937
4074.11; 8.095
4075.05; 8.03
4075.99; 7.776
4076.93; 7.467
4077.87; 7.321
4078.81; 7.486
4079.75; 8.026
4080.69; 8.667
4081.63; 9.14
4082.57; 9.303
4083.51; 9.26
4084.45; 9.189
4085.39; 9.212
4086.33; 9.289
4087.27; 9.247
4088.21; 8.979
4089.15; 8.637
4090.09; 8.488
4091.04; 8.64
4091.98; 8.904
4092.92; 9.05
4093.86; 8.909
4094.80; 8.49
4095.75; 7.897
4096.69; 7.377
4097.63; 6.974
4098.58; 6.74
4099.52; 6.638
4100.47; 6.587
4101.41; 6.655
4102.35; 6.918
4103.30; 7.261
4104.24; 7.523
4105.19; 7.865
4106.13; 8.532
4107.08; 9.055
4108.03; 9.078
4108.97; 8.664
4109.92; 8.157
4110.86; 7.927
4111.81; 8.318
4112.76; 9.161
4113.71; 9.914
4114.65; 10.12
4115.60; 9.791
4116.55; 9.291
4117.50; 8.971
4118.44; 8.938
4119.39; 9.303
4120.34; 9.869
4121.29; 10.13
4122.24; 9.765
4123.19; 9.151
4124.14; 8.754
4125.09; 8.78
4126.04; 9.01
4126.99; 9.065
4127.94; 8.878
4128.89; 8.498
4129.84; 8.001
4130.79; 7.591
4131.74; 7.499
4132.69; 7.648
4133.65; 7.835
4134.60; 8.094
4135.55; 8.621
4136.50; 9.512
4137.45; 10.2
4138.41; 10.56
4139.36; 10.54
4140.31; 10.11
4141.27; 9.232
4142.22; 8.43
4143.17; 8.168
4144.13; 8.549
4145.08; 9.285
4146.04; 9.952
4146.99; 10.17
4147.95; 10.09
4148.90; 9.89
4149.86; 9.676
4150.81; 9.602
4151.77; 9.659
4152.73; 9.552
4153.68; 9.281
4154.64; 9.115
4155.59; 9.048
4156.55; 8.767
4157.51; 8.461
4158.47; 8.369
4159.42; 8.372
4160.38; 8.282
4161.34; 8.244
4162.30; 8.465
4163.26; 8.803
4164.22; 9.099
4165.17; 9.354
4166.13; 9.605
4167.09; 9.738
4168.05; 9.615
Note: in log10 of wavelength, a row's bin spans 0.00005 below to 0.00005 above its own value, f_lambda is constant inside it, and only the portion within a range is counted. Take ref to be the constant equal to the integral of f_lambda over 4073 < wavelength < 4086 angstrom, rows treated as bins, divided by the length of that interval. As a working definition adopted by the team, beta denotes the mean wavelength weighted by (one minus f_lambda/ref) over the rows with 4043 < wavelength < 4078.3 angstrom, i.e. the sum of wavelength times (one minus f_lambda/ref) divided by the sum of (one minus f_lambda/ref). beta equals 4061.3 angstrom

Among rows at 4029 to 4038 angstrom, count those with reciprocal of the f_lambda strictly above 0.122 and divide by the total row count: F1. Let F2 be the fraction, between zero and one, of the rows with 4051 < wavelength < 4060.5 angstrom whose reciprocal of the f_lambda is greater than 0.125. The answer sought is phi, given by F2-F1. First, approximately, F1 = 0.60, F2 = 0.20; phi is -0.40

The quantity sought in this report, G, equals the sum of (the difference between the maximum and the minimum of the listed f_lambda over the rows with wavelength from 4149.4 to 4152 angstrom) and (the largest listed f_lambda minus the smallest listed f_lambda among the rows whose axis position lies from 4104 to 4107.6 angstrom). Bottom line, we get 1.6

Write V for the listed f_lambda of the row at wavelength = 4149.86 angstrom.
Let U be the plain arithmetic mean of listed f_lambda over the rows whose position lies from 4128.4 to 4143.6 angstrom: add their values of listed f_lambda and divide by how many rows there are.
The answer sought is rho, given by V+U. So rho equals 18.5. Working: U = 8.8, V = 9.676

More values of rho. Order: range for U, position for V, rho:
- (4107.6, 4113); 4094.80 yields 17.0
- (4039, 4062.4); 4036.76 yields 17.3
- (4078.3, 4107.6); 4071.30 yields 16.0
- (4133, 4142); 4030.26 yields 17.3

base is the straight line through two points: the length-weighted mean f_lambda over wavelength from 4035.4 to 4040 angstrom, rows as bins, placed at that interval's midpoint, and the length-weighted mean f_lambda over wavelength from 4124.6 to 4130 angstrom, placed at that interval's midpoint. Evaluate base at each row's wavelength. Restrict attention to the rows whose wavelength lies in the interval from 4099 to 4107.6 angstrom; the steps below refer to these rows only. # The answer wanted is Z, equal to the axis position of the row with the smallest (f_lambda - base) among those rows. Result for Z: 4100.47 angstrom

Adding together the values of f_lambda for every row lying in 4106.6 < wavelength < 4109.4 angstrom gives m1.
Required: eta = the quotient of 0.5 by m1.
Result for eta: 0.019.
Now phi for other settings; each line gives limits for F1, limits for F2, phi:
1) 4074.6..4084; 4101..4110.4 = -0.10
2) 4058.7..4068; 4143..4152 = -0.90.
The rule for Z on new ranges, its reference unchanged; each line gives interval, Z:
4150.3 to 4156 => 4155.59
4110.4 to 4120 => 4110.86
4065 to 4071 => 4065.68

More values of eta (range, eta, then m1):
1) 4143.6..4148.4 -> 0.010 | 48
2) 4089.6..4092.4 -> 0.019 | 26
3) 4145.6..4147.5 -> 0.025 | 20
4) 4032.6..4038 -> 0.010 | 49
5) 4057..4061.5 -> 0.013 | 40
